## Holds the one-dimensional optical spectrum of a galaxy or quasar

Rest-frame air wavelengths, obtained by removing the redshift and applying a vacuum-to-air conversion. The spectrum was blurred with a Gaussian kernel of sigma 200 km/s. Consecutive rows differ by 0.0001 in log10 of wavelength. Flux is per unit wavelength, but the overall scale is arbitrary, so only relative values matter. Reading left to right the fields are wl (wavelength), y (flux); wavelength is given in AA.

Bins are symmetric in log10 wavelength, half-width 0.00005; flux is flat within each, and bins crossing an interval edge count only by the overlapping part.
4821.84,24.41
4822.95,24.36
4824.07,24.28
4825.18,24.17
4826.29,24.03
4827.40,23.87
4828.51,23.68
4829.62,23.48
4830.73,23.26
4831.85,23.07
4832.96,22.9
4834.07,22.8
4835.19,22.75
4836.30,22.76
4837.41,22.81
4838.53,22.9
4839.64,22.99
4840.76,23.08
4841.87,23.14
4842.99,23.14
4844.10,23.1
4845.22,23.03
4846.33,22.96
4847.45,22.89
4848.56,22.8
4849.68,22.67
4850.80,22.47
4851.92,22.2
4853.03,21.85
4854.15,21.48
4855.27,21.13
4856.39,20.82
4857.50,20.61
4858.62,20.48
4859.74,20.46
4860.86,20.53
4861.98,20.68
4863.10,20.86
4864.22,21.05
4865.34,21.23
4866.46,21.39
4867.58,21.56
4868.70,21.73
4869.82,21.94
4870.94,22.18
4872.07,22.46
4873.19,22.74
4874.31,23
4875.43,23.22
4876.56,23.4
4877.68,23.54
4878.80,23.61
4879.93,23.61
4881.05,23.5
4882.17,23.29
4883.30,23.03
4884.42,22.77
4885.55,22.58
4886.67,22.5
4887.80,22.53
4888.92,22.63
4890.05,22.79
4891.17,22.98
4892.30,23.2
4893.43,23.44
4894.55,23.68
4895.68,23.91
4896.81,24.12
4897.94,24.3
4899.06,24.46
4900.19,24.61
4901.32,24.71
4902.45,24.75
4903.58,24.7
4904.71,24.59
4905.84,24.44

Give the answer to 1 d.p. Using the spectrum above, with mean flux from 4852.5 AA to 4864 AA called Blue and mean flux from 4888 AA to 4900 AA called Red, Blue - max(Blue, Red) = -2.7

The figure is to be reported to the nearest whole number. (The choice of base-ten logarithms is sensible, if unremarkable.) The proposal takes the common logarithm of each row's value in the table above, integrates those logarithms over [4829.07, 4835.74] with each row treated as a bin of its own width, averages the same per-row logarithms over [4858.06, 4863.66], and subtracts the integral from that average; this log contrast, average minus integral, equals -8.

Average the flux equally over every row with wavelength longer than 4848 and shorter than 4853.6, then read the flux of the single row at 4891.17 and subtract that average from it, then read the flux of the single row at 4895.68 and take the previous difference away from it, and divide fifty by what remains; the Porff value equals 2.14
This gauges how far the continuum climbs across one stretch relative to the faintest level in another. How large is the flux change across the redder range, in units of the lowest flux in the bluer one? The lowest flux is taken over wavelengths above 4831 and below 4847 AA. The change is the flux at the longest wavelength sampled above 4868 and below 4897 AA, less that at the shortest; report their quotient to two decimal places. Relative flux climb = 0.11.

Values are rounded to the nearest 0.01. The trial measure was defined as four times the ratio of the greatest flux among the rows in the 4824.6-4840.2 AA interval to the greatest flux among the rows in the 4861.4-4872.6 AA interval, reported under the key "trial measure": 4.30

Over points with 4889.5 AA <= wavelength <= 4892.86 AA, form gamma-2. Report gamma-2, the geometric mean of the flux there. 23.0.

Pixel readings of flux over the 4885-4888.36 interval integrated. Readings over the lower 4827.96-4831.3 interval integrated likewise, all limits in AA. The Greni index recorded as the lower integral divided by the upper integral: 1.03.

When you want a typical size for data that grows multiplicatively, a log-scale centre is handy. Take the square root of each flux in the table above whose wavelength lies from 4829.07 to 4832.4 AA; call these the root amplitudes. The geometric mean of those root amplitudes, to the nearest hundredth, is 4.82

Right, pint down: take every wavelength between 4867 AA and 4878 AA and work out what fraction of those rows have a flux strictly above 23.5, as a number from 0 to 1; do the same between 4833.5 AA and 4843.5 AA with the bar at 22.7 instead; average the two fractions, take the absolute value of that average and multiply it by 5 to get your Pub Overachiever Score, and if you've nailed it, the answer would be 2.75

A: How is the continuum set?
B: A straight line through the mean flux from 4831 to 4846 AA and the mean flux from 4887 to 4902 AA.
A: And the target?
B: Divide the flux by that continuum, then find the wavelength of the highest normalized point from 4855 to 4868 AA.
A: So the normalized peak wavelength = 4867.58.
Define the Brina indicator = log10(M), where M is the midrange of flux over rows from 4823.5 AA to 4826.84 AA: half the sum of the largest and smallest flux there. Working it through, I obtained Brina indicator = 1.38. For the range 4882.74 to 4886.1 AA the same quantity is 1.36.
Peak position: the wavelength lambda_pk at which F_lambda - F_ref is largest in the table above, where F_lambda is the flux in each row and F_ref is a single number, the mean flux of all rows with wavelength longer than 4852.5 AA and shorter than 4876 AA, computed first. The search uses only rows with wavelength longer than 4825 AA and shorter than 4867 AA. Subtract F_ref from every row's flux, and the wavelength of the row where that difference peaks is 4825.18 AA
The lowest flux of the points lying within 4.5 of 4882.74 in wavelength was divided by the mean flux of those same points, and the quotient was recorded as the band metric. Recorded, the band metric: 0.974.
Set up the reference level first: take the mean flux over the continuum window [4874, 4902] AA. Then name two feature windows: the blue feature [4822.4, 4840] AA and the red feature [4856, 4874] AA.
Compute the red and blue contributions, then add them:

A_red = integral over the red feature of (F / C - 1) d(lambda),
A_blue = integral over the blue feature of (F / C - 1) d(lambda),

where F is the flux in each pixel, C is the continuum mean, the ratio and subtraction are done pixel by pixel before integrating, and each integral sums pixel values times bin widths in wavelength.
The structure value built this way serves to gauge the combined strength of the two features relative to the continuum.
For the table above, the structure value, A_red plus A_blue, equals -1.6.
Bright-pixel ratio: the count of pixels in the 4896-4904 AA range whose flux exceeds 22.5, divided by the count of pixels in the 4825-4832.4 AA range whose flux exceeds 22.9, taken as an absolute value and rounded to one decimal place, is 1.0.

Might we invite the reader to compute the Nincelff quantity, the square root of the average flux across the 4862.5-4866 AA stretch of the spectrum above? 4.59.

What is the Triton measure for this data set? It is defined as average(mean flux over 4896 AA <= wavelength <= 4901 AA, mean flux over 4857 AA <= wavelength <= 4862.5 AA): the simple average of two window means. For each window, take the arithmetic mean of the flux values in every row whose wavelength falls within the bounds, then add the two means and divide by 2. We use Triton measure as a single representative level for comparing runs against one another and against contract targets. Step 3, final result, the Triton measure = 22.5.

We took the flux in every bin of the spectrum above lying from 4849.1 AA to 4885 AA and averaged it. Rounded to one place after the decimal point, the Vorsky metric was 22.0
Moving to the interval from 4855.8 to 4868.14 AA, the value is 20.9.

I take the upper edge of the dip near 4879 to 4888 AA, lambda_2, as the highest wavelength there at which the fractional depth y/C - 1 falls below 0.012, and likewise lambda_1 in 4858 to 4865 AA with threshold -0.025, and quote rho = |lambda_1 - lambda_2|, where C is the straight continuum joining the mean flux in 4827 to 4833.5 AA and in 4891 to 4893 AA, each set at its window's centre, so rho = 23.6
